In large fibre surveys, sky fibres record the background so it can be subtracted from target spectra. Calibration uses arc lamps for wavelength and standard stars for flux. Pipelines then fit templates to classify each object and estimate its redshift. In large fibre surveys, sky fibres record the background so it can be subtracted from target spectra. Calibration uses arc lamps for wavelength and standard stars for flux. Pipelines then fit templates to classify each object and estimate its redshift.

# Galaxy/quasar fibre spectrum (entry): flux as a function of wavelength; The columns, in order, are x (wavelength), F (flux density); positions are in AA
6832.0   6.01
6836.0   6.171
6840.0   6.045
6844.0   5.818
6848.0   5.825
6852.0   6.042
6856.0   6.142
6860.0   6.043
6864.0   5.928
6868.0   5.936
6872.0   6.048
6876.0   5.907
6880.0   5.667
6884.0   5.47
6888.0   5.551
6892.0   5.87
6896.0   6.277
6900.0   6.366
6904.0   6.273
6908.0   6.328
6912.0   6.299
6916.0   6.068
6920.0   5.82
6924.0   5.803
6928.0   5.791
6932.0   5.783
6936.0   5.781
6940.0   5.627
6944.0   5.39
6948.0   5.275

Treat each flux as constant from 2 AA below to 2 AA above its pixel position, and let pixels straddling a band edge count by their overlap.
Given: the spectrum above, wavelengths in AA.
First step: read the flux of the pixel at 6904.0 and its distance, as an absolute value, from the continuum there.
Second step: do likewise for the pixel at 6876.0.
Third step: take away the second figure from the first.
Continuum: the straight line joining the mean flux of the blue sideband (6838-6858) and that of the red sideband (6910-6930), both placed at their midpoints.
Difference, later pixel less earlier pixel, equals 0.25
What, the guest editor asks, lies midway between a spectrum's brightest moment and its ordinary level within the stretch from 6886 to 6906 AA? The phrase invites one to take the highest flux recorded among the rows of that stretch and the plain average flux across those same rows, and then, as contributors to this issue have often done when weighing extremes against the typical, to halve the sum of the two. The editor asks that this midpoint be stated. 6.22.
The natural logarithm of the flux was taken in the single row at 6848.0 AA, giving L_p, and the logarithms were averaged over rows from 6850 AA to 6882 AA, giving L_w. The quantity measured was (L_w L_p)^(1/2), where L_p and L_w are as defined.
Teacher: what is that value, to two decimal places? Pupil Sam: 1.77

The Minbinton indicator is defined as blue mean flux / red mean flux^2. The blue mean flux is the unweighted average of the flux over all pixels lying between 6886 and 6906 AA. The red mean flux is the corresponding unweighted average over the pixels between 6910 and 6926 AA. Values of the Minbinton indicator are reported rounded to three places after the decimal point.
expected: 0.169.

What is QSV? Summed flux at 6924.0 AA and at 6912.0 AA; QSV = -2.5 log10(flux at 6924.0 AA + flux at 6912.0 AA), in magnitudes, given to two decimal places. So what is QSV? -2.71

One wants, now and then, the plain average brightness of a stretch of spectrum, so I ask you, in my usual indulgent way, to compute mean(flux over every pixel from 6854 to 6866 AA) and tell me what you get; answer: 6.0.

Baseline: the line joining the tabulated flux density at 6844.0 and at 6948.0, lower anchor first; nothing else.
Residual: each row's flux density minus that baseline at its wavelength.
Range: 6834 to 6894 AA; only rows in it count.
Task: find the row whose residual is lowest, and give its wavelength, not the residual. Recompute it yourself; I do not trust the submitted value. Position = 6884.0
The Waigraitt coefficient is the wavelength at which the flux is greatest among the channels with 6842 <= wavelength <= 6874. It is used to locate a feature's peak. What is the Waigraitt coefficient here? 6856.0 AA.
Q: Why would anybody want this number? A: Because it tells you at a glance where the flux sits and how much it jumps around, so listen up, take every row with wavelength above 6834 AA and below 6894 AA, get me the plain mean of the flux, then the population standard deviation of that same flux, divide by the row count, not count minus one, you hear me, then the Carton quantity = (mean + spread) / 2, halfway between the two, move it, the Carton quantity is 3.05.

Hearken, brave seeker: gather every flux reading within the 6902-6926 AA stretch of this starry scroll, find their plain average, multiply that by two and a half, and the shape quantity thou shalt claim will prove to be 15.2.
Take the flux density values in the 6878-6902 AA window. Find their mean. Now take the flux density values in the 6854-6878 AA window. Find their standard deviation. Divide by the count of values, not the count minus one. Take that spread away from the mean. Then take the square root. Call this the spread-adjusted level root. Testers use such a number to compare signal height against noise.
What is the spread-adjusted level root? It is 2.40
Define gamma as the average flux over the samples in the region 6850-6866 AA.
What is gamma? 6.04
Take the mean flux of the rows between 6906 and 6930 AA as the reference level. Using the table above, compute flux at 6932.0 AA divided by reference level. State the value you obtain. 0.96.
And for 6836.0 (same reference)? 1.03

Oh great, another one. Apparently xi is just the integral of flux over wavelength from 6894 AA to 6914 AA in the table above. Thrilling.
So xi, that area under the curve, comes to 126.2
